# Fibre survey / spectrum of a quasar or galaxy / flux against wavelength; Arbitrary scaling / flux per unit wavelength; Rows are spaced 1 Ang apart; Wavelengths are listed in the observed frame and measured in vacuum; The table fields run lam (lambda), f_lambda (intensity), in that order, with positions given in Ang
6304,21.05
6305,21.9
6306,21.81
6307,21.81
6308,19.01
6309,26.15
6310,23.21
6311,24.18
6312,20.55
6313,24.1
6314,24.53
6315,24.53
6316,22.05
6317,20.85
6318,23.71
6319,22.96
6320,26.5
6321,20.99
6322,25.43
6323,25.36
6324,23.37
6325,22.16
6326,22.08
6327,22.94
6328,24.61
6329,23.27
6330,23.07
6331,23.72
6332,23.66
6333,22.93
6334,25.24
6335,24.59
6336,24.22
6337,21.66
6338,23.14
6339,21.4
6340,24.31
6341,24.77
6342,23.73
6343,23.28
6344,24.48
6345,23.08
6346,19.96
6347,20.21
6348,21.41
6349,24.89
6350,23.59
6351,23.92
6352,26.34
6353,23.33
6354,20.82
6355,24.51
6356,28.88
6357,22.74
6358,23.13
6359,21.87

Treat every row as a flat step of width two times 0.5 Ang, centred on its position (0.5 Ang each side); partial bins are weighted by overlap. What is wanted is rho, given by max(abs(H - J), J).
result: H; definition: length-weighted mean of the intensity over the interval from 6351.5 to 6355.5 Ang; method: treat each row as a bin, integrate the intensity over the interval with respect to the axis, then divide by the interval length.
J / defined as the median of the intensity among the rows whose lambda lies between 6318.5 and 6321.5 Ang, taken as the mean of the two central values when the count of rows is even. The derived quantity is 23.0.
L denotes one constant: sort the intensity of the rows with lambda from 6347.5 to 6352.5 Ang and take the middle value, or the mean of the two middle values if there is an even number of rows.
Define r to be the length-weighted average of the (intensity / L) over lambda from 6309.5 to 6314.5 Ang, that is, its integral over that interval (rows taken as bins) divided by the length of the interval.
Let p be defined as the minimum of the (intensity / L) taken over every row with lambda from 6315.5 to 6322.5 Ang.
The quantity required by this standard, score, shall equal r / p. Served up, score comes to 1.12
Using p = 0.87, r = 0.975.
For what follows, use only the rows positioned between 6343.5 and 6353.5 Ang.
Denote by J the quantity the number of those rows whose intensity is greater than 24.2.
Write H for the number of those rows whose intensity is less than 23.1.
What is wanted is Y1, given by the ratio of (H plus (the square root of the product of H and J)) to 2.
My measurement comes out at 3.73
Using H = 4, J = 3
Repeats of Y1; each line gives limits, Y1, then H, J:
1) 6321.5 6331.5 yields 3.73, 4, 3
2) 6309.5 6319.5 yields 3.41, 4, 2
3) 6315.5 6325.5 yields 4.44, 5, 3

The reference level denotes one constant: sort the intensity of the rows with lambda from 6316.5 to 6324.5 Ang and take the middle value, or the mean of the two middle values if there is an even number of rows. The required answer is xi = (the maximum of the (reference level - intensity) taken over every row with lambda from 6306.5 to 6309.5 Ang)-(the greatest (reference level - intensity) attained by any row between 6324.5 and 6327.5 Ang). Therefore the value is 3.1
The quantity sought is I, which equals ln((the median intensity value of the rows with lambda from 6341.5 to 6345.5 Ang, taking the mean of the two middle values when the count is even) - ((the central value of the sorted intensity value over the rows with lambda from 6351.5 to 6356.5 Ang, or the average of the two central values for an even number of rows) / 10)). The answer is 3.05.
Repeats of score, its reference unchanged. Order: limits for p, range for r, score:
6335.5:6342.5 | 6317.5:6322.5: 1.12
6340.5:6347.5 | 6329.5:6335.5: 1.20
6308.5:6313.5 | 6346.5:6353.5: 1.14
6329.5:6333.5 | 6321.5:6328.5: 1.03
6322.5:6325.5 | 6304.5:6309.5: 1.00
